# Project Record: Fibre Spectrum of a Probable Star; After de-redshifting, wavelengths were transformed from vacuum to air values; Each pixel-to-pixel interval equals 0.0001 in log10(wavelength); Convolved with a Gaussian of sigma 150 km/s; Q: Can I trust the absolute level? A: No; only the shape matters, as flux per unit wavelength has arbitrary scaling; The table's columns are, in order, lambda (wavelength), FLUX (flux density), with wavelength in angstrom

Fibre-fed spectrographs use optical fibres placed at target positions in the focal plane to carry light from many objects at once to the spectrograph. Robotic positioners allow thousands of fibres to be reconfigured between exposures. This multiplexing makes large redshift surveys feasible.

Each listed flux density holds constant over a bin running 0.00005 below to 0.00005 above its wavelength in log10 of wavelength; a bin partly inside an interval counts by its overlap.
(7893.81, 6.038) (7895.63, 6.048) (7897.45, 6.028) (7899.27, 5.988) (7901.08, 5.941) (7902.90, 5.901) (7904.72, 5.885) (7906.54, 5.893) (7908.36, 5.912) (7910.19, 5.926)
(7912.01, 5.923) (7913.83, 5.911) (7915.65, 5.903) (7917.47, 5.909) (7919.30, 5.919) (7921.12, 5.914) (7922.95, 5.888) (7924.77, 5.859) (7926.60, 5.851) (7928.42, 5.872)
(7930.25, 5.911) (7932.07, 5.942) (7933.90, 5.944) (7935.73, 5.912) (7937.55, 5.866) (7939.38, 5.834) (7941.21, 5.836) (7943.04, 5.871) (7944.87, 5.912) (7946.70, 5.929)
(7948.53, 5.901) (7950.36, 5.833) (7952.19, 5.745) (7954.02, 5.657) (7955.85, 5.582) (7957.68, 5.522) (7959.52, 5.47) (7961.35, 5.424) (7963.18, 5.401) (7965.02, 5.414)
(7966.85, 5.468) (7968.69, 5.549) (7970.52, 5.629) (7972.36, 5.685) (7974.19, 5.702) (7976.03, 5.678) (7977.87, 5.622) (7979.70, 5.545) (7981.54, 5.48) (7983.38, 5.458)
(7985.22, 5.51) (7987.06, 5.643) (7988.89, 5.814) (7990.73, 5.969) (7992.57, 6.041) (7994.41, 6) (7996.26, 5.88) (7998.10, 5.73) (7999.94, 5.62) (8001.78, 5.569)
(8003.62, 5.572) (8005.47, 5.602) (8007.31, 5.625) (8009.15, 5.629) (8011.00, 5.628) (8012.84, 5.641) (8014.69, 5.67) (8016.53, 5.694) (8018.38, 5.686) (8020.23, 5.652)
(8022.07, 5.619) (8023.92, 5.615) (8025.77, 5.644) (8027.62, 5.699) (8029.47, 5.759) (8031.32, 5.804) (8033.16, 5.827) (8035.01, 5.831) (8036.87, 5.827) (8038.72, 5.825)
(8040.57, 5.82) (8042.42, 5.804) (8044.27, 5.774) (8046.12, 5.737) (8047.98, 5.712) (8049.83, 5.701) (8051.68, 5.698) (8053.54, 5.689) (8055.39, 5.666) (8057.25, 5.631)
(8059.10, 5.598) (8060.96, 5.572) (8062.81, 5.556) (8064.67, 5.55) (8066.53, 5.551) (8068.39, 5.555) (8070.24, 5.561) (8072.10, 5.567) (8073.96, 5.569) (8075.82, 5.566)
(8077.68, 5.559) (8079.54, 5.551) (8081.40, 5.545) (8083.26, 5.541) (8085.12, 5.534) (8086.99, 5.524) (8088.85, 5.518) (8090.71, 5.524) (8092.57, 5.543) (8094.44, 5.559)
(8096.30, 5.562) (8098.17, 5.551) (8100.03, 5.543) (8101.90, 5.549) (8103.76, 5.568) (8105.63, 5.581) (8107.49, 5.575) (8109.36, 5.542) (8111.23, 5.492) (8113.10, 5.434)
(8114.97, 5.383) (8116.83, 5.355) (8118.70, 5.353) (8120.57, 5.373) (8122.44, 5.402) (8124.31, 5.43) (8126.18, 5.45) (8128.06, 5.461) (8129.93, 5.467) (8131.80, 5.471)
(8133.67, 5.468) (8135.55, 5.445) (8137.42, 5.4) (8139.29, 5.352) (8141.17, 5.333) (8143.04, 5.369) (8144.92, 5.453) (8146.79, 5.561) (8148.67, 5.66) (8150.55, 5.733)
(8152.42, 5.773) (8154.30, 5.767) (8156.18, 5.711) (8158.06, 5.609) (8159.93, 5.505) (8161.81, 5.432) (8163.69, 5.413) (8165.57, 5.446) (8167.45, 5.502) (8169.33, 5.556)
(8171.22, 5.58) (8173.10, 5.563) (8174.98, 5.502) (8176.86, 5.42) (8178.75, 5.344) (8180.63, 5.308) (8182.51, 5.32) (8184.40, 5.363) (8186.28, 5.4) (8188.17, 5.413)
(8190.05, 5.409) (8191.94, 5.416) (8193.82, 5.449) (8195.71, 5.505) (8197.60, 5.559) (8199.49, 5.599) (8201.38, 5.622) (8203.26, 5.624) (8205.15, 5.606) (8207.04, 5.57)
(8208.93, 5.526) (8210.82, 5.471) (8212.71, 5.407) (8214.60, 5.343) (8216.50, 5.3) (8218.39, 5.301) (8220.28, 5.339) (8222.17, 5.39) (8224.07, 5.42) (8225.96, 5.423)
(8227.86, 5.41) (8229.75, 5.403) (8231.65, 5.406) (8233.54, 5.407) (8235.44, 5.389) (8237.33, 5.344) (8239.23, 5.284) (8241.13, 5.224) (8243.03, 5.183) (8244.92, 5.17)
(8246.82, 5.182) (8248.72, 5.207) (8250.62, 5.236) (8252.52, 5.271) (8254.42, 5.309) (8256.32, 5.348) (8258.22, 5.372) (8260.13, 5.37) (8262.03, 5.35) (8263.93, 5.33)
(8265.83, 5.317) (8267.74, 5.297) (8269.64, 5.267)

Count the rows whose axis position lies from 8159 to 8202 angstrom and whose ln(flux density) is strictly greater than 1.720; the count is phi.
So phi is 2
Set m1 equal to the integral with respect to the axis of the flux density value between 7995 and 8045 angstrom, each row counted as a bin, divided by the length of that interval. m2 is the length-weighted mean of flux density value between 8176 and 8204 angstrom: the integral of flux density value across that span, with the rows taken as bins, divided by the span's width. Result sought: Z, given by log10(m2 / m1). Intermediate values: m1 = 5.71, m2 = 5.45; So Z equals -0.020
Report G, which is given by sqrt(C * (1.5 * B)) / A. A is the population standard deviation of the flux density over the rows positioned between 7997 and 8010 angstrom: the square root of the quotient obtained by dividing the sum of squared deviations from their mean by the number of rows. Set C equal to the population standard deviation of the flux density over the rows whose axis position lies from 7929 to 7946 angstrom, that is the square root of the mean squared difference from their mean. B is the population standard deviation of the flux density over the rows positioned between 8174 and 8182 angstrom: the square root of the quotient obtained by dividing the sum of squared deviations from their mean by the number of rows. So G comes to 1.3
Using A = 0.050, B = 0.075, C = 0.039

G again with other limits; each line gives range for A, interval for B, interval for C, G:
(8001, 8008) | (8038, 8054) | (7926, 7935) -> 2.3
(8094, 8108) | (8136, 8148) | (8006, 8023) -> 4.5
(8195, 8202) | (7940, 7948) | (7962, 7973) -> 1.7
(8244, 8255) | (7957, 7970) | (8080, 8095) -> 0.6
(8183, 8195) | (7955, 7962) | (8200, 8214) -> 3.3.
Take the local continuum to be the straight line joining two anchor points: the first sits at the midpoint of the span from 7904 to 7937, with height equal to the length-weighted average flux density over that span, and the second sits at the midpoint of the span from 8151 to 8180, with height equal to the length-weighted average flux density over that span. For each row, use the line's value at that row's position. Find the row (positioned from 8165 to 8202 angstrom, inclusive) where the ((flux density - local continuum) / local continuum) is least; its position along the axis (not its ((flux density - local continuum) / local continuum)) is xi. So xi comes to 8180.63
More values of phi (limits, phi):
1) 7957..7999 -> 12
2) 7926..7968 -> 16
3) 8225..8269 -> 0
